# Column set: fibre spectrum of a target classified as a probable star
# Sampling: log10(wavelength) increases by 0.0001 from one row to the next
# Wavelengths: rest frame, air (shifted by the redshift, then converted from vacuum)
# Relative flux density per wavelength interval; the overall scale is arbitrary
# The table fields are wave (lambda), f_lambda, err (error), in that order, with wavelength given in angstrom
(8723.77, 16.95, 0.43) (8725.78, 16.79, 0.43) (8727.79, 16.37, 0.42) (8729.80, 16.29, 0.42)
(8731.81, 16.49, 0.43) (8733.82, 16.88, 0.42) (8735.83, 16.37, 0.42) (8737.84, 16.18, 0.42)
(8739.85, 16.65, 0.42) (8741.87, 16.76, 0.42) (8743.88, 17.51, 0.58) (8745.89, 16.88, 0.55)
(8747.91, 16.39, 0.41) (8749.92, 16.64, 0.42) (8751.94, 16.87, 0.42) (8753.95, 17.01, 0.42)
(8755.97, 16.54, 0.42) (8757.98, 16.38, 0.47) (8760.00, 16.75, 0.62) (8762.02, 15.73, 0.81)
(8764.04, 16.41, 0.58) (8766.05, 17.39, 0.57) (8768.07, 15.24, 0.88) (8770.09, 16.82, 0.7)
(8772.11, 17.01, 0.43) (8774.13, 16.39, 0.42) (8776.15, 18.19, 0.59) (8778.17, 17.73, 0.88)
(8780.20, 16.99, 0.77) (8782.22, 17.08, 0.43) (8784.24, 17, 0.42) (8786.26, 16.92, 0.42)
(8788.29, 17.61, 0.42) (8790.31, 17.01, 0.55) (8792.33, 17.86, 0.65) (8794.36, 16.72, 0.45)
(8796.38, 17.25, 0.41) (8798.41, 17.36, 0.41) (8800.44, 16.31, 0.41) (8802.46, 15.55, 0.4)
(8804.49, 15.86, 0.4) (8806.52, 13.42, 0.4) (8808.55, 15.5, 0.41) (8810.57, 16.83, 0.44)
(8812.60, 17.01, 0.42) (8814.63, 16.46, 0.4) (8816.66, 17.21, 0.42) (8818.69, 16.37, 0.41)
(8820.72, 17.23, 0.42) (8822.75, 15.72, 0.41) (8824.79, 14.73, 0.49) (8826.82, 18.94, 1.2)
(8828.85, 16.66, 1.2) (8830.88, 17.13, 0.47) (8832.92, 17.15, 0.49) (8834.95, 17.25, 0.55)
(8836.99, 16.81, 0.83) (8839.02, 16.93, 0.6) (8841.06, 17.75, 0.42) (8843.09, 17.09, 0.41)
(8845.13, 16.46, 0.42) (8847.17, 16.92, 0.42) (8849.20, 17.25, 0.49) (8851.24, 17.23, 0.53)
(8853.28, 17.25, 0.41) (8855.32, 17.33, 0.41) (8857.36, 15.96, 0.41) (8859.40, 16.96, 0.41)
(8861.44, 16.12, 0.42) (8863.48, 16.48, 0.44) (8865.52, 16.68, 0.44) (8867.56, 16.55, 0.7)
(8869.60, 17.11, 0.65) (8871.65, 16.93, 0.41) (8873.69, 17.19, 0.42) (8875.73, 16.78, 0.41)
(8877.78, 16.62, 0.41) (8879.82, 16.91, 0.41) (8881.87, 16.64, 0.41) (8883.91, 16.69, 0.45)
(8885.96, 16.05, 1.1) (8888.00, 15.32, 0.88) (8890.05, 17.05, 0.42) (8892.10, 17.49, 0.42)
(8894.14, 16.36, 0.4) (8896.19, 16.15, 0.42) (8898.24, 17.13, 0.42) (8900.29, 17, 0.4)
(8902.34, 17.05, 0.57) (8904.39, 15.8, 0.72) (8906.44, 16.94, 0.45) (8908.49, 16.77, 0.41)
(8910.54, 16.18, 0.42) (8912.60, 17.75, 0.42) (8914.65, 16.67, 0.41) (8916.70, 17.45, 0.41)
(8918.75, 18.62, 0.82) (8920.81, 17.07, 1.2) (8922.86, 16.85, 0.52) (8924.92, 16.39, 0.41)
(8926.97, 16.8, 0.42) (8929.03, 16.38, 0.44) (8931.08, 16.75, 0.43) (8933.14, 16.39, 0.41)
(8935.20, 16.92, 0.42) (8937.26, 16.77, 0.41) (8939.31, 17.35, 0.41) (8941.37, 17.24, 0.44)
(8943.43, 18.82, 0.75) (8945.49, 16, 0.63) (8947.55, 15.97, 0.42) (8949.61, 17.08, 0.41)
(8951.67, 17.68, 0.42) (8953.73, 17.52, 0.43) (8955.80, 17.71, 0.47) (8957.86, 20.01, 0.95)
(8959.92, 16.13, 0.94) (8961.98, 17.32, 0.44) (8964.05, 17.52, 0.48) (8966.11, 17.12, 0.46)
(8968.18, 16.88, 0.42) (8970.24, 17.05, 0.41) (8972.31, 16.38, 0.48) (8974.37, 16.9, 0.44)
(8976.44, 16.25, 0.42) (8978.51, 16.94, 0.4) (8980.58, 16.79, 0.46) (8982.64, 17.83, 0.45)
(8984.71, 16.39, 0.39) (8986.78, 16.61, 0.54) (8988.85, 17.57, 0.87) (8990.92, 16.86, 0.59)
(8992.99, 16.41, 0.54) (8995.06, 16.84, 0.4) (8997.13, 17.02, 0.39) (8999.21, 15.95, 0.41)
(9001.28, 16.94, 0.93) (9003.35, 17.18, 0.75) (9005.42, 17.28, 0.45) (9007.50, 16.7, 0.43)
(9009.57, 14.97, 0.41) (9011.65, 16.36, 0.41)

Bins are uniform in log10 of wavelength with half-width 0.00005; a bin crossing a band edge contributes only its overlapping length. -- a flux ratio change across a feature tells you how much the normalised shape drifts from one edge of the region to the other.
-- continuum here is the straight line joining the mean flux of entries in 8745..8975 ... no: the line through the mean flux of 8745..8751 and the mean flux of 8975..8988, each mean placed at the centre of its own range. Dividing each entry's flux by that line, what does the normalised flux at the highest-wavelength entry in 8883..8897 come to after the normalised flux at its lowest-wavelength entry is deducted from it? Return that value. -0.033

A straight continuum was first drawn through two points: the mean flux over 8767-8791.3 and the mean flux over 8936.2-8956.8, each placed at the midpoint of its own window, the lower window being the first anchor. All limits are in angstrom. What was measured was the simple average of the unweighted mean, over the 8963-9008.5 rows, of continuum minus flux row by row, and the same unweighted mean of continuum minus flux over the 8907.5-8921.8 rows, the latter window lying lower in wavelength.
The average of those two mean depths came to 0.17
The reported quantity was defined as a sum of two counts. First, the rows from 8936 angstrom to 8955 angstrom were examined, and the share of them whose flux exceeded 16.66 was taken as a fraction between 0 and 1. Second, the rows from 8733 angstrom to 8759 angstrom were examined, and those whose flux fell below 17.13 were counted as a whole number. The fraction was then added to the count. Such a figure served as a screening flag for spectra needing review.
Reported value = 13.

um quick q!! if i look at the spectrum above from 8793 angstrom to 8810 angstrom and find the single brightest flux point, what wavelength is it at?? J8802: 8798.41 angstrom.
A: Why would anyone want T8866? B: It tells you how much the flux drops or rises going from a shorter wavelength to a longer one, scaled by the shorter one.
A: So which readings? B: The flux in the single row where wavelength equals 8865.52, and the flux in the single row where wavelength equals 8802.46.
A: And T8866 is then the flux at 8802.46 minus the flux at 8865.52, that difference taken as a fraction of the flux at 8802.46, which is -0.073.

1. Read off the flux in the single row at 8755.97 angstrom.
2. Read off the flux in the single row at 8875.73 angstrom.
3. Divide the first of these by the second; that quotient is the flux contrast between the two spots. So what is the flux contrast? 0.99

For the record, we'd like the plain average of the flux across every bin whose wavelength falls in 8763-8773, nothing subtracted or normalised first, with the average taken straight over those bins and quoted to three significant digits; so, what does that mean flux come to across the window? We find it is 16.6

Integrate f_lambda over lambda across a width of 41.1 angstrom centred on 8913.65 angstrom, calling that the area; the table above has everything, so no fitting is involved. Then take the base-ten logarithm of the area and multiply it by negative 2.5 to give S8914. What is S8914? -7.10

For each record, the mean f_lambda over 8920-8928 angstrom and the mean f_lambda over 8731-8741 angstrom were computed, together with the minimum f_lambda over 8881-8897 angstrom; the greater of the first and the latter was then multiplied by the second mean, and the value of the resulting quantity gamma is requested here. 277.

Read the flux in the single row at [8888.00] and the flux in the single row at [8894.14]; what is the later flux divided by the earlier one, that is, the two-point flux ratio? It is 1.07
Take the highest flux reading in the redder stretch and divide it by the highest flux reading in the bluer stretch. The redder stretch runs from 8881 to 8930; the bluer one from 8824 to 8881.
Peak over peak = 0.98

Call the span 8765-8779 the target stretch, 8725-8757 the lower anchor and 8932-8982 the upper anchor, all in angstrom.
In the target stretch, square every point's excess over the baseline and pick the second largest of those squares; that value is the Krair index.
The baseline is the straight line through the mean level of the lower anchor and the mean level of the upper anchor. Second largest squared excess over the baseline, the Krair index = 2.1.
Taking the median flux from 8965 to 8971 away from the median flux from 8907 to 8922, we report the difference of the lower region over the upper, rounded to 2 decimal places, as 0.02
